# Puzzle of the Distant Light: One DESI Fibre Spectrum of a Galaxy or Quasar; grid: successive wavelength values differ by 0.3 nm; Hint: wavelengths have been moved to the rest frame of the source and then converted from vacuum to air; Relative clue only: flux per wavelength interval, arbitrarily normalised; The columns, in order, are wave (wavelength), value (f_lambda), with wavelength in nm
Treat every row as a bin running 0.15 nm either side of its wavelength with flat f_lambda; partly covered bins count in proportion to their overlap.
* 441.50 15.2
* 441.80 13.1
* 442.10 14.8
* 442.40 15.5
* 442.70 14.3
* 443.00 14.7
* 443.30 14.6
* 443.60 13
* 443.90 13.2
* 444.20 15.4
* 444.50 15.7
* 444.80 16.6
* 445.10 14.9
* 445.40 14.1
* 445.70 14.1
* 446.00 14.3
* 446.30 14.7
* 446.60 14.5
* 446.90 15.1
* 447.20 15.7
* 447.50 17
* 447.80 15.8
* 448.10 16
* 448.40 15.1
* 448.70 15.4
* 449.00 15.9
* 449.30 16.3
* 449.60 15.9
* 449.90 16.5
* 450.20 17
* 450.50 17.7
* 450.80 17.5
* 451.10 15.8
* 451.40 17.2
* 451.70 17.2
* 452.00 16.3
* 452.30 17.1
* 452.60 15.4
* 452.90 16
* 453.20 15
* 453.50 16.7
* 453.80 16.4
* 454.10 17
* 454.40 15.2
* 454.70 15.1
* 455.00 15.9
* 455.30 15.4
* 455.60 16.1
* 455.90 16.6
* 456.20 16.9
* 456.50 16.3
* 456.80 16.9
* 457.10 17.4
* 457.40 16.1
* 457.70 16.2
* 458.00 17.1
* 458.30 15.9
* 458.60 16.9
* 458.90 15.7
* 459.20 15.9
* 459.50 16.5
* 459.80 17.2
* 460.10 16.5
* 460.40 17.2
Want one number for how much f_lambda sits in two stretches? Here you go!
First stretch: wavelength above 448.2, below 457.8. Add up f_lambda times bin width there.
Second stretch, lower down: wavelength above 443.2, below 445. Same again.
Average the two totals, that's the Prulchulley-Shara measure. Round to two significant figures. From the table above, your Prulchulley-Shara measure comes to 92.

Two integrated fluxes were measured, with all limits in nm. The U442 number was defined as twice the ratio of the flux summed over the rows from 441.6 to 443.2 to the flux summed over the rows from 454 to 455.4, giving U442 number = 1.84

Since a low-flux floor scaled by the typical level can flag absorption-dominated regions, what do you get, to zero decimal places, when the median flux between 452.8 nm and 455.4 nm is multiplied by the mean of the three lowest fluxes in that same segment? 240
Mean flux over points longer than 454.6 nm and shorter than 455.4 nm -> 15.5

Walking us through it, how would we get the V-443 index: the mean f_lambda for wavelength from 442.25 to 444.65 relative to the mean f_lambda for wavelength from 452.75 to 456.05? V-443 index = 0.91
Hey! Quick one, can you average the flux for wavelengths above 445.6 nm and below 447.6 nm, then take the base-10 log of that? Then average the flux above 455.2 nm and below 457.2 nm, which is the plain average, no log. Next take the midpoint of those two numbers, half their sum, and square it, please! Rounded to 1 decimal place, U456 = 78.3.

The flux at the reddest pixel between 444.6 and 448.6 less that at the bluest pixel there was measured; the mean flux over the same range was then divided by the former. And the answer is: -10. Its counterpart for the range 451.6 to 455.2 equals -12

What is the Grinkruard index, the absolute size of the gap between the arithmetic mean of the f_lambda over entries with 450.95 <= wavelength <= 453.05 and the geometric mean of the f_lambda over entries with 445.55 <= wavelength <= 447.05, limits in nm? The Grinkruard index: 1.9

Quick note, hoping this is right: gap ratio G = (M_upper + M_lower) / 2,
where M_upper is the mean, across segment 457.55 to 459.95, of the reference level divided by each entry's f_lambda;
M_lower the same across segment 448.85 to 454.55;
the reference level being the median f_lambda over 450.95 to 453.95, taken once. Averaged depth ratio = 1.00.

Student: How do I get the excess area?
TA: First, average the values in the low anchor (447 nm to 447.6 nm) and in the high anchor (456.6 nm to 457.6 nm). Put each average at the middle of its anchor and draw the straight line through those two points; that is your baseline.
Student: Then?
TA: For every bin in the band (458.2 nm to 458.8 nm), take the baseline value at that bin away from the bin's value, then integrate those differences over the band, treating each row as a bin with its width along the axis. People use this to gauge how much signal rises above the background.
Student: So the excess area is -0.3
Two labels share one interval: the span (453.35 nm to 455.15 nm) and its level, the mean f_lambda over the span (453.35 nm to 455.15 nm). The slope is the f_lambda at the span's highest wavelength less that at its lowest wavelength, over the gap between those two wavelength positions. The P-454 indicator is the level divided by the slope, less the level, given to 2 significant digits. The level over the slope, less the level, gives -46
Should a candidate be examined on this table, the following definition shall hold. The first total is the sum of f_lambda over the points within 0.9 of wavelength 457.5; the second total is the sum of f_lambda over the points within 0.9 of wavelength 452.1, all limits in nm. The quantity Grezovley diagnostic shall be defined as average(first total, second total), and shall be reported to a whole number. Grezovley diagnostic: 99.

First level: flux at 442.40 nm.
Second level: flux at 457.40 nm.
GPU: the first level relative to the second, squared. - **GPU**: 0.93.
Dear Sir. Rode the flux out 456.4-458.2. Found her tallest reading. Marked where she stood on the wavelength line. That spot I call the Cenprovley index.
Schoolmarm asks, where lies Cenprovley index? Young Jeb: 457.10 nm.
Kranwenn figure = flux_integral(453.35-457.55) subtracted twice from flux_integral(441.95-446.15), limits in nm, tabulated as -75.2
